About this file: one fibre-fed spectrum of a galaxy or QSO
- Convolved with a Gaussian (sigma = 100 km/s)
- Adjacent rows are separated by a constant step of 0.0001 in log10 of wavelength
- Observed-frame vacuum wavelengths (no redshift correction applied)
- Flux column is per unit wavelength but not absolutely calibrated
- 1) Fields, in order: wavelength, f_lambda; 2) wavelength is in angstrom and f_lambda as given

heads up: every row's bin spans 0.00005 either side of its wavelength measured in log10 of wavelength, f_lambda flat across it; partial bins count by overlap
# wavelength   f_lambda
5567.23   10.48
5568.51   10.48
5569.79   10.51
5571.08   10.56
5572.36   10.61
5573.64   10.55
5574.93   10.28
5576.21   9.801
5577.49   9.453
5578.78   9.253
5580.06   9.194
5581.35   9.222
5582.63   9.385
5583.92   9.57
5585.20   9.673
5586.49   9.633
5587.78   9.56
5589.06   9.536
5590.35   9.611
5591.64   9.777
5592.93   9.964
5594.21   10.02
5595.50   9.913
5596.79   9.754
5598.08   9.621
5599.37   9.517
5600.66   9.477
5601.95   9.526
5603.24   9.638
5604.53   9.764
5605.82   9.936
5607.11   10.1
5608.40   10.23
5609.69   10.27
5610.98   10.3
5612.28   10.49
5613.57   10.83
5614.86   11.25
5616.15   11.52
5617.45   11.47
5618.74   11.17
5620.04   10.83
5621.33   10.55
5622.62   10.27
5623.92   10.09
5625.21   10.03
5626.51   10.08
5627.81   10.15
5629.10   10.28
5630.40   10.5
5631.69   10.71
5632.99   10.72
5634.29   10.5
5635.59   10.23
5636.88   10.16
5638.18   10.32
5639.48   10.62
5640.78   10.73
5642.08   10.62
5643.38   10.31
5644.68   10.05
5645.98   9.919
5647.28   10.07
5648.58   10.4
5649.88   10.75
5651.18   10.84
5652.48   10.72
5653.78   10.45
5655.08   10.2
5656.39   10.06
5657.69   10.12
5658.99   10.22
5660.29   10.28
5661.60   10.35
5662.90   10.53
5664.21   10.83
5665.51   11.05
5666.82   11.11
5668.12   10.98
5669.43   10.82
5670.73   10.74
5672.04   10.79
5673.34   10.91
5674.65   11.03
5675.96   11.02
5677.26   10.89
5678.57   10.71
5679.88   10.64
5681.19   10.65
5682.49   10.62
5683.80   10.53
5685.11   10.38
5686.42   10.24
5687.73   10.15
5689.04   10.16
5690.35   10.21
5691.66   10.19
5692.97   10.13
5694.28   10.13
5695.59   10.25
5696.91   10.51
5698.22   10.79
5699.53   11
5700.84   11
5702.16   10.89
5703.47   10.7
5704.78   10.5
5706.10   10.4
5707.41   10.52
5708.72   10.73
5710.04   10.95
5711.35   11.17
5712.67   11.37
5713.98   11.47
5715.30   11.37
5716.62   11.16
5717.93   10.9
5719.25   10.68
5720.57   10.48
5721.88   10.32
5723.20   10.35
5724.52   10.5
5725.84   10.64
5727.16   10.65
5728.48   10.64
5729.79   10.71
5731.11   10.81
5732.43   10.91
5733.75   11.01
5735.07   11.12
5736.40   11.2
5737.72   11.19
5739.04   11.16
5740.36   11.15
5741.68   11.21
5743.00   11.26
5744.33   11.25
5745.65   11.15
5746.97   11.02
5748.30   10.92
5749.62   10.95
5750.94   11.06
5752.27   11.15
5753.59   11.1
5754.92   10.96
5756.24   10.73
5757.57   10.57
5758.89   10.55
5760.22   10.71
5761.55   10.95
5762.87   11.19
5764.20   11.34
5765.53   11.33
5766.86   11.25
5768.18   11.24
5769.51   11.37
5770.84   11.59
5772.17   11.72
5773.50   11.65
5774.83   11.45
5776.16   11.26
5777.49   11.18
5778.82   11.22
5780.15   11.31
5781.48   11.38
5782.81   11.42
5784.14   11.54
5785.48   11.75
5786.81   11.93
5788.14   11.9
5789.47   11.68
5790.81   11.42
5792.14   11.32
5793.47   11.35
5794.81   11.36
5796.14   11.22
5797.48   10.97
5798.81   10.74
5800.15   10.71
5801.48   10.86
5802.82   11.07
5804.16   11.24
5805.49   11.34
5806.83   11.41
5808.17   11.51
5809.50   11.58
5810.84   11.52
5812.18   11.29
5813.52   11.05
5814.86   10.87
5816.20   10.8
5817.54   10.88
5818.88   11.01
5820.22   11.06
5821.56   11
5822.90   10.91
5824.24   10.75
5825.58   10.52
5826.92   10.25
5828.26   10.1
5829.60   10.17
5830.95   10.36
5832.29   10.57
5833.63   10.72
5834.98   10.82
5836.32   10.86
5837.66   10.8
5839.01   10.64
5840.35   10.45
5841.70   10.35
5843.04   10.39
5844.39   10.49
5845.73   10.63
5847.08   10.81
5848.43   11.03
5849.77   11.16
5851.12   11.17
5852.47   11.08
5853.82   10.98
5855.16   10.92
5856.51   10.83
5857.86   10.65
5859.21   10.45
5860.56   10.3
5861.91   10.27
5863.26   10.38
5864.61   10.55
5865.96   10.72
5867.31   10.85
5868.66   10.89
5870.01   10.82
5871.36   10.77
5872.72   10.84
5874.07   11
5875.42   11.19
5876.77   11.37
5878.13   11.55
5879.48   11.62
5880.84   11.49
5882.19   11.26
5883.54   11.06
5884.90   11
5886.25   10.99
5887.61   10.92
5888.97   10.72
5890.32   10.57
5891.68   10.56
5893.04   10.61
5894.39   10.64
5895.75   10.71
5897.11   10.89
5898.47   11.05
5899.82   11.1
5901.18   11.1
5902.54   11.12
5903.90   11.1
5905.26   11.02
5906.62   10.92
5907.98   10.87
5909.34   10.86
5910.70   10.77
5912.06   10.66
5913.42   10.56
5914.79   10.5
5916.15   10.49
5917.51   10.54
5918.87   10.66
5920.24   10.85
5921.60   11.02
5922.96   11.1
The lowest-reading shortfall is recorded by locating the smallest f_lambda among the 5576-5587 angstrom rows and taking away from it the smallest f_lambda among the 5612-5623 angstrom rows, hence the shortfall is -1.1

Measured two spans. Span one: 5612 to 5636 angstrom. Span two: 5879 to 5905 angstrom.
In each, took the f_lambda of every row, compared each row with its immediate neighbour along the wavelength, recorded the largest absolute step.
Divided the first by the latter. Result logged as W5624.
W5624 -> 1.8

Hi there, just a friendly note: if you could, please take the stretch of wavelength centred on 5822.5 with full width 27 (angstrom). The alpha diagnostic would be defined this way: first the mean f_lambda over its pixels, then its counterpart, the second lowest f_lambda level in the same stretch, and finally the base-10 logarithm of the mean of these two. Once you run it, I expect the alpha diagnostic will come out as 1.02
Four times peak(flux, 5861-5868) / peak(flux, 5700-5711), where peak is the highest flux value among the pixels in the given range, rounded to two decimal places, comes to 3.95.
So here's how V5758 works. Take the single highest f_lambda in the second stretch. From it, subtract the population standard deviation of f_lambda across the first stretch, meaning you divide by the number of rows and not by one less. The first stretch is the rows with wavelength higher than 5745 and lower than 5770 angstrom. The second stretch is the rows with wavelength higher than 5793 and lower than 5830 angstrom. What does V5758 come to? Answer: 11.3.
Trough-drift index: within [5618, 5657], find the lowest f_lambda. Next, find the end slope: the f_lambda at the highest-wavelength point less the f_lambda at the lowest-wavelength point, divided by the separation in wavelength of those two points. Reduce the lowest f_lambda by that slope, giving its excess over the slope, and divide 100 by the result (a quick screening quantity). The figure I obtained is 10.1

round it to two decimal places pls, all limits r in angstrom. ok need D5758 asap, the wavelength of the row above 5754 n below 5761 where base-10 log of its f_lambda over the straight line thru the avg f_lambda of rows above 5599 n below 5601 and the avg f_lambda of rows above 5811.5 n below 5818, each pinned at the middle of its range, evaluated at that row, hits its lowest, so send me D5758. 5758.89 angstrom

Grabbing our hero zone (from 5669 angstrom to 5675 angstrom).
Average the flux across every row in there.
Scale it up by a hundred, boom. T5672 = 1086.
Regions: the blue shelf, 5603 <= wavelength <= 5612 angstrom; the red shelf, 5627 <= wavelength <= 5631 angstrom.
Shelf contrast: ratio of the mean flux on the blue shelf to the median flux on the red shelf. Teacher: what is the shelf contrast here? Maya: 0.98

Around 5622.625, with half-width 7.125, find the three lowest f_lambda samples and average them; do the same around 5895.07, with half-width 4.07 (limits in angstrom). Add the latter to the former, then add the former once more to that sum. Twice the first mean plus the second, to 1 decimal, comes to 30.7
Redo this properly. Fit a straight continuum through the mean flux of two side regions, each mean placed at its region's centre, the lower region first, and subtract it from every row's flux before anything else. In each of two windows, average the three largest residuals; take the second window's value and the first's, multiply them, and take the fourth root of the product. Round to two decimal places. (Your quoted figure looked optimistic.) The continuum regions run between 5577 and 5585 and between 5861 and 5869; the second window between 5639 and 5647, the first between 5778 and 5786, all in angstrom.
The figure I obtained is 1.08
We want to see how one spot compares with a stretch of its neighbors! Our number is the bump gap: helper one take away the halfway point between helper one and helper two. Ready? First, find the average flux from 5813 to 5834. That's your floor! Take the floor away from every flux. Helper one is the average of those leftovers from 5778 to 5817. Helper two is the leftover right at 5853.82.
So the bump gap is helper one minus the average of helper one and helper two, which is 0.16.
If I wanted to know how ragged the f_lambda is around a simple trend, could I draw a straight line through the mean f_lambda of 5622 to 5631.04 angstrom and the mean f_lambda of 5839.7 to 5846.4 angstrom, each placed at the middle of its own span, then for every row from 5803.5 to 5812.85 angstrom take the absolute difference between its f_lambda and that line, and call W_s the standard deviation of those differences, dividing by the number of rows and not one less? 0.12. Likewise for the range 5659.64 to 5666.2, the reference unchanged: 0.29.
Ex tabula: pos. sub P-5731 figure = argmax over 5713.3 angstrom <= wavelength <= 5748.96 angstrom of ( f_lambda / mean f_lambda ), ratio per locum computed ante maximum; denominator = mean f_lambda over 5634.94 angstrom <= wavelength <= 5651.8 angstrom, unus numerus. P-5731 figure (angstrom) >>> 5713.98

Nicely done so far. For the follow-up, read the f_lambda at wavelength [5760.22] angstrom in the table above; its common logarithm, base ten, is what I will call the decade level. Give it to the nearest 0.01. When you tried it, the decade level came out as 1.03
